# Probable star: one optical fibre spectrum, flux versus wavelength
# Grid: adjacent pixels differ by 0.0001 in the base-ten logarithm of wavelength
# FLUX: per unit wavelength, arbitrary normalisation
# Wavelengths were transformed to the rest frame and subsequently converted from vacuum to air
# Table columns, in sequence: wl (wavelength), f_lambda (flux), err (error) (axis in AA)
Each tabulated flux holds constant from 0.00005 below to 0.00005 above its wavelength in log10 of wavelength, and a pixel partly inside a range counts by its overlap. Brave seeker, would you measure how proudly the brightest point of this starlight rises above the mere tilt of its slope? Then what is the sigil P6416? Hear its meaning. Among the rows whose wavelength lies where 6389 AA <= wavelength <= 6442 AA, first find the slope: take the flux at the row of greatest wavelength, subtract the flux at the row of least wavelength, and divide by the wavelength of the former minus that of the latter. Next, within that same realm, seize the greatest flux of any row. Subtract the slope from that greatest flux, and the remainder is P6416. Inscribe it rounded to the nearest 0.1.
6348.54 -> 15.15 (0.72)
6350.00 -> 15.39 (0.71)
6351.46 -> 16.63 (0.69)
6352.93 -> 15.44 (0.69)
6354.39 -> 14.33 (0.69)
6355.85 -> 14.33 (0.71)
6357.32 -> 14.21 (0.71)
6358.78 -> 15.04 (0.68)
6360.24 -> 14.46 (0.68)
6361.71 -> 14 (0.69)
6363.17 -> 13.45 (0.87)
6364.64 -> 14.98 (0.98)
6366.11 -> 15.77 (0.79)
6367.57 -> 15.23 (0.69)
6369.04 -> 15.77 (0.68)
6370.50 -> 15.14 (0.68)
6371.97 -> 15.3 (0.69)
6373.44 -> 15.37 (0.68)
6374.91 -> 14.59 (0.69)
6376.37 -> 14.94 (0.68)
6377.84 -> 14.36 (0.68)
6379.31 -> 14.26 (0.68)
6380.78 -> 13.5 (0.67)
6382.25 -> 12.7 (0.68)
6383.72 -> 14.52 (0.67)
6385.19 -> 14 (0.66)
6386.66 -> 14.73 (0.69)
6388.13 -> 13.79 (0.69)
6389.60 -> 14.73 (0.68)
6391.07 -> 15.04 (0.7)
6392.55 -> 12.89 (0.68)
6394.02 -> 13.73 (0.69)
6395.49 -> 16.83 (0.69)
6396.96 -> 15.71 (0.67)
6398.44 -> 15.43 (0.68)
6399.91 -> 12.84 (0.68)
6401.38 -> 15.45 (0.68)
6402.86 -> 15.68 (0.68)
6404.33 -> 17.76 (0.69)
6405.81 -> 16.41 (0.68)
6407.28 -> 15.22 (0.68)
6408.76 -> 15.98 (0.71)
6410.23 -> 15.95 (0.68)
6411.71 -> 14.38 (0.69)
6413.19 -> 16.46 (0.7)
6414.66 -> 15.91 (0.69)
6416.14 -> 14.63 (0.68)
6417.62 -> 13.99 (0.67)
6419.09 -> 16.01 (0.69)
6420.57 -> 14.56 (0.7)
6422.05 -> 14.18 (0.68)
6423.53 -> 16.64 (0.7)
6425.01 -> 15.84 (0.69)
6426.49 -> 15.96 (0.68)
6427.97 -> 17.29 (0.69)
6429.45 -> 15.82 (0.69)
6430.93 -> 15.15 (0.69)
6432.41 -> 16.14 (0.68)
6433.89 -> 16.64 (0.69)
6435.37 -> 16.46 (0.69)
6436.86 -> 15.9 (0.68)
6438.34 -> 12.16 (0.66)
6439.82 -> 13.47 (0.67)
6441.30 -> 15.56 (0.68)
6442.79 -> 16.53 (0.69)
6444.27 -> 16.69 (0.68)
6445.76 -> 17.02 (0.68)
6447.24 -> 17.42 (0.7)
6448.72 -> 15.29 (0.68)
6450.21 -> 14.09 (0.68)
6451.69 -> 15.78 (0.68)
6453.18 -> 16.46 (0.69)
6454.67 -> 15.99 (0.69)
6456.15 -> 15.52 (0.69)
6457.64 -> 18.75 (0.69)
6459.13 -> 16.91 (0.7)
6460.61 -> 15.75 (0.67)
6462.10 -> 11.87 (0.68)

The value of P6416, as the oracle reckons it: 17.7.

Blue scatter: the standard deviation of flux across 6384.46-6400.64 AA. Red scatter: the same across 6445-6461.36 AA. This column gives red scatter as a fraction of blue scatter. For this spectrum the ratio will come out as 1.0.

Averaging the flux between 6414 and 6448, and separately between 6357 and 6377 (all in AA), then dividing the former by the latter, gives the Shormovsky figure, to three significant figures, 1.05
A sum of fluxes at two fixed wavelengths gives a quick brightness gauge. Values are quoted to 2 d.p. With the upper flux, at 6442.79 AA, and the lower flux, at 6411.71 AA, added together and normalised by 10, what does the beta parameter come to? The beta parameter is 3.09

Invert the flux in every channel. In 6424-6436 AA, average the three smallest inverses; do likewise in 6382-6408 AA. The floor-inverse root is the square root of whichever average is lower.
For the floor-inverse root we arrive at 0.2427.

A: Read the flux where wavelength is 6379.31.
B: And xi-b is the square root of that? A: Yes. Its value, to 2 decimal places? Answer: 3.78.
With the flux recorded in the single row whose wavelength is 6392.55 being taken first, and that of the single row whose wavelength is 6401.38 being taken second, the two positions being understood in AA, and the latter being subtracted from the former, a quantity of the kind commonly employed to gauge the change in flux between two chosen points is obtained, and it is -2.6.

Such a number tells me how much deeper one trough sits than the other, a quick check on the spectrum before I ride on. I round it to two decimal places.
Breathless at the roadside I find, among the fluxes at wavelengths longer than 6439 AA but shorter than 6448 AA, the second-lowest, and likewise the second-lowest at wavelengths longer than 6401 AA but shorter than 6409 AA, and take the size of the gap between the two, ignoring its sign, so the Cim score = 0.11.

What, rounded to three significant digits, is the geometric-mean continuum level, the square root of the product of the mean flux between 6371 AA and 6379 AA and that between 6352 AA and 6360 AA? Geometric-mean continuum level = 14.8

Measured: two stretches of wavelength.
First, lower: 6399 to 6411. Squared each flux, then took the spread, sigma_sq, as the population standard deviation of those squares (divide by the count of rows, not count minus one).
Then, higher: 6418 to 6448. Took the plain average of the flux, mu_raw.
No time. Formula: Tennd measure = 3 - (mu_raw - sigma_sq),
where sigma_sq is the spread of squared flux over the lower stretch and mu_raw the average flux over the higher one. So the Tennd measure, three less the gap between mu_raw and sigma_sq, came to 27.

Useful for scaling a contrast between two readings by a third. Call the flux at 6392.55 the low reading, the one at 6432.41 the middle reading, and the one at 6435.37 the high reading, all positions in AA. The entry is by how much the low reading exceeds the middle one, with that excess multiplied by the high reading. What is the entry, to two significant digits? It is -53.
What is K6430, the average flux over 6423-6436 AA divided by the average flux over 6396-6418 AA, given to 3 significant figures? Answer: 1.05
